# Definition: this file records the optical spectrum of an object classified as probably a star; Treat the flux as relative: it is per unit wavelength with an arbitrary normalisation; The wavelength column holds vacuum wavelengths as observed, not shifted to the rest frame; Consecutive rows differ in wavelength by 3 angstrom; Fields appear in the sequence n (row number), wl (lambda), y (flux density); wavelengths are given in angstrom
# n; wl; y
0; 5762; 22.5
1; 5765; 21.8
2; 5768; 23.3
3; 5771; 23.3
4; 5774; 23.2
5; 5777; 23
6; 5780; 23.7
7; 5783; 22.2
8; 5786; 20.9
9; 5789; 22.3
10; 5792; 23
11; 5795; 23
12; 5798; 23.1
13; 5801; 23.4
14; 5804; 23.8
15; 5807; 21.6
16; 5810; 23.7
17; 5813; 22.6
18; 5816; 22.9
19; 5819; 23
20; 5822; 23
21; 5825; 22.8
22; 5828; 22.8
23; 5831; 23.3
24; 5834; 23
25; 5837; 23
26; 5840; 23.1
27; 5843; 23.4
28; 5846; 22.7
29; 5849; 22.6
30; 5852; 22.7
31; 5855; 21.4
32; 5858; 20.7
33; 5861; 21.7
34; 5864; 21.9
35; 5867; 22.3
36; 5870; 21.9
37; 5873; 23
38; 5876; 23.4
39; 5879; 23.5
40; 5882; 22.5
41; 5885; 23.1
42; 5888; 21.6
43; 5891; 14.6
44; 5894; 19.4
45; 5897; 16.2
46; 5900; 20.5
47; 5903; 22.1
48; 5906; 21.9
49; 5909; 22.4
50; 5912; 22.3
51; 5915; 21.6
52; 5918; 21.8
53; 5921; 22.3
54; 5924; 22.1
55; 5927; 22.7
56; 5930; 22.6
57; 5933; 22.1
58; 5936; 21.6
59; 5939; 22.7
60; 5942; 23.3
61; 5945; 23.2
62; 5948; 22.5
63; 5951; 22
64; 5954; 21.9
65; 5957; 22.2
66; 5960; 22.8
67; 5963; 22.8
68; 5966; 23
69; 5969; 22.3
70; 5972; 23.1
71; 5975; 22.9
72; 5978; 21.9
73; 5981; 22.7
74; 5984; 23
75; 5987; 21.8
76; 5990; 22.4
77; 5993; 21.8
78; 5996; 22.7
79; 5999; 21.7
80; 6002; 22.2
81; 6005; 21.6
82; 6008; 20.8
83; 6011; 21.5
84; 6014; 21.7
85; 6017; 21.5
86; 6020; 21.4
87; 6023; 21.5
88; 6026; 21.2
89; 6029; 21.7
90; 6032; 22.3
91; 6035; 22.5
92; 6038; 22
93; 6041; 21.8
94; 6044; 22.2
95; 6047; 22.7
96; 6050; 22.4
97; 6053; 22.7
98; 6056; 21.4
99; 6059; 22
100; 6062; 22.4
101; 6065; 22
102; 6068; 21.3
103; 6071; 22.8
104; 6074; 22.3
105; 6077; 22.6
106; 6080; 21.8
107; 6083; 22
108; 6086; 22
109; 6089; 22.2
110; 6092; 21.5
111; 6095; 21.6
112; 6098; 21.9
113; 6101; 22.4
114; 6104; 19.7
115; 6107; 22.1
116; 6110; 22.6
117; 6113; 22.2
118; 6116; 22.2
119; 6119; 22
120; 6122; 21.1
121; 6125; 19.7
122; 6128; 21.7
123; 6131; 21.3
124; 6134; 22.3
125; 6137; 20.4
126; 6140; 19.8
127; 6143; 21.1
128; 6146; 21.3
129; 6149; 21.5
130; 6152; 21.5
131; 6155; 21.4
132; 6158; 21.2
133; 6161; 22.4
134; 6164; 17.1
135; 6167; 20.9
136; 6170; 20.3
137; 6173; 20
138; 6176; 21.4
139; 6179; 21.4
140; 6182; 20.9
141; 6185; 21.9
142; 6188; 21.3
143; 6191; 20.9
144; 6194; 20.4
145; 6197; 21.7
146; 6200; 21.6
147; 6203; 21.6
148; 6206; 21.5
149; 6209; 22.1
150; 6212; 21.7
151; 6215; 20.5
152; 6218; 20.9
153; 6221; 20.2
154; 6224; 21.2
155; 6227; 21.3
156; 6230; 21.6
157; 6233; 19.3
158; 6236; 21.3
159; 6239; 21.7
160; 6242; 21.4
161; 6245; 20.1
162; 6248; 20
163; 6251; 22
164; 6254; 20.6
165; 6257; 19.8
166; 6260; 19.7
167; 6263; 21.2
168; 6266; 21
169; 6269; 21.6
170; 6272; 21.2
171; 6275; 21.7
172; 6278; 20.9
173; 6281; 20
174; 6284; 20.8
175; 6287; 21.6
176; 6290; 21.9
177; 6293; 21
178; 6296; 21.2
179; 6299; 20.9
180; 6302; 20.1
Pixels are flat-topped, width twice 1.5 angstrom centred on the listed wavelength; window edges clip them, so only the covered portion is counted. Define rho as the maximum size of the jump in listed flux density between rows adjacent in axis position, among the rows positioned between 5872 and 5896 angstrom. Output 7.0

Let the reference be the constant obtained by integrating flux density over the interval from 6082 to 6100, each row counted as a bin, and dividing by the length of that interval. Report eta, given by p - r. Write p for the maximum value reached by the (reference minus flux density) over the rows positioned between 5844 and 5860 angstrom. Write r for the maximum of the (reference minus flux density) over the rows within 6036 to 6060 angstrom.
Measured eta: 0.7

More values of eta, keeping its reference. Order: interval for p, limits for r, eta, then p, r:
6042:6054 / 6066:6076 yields -0.9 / -0.3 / 0.6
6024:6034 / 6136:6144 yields -1.4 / 0.7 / 2.1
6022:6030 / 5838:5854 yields 1.4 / 0.7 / -0.7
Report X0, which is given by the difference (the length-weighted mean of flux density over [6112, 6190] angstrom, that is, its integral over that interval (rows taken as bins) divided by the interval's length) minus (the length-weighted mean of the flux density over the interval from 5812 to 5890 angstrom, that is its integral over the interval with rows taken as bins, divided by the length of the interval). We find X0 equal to -1.5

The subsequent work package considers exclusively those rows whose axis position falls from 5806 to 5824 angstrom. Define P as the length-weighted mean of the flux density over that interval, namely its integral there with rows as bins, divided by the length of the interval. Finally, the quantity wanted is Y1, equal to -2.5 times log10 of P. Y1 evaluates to -3.40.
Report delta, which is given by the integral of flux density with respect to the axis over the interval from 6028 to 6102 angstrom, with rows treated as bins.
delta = 1635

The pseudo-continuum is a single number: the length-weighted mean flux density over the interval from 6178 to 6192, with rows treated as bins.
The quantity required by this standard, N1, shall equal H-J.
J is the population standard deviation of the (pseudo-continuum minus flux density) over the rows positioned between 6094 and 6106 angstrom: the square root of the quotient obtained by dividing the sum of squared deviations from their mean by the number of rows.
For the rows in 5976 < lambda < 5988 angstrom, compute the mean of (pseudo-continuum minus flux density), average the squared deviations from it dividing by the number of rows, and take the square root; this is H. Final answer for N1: -0.5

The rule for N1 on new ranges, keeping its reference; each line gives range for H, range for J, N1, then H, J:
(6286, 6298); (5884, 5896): -2.9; 0.35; 3.2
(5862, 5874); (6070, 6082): 0.1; 0.45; 0.4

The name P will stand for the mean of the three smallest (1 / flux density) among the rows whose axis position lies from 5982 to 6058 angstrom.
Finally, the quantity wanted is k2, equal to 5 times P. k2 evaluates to 0.219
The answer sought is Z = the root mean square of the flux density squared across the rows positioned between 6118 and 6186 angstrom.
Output 444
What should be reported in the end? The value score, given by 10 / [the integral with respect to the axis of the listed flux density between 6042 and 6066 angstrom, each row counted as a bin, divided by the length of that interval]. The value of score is 0.450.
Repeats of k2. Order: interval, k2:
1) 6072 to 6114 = 0.222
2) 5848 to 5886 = 0.214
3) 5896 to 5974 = 0.216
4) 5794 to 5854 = 0.212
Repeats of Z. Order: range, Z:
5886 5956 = 471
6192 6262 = 441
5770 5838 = 525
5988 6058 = 480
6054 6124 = 482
